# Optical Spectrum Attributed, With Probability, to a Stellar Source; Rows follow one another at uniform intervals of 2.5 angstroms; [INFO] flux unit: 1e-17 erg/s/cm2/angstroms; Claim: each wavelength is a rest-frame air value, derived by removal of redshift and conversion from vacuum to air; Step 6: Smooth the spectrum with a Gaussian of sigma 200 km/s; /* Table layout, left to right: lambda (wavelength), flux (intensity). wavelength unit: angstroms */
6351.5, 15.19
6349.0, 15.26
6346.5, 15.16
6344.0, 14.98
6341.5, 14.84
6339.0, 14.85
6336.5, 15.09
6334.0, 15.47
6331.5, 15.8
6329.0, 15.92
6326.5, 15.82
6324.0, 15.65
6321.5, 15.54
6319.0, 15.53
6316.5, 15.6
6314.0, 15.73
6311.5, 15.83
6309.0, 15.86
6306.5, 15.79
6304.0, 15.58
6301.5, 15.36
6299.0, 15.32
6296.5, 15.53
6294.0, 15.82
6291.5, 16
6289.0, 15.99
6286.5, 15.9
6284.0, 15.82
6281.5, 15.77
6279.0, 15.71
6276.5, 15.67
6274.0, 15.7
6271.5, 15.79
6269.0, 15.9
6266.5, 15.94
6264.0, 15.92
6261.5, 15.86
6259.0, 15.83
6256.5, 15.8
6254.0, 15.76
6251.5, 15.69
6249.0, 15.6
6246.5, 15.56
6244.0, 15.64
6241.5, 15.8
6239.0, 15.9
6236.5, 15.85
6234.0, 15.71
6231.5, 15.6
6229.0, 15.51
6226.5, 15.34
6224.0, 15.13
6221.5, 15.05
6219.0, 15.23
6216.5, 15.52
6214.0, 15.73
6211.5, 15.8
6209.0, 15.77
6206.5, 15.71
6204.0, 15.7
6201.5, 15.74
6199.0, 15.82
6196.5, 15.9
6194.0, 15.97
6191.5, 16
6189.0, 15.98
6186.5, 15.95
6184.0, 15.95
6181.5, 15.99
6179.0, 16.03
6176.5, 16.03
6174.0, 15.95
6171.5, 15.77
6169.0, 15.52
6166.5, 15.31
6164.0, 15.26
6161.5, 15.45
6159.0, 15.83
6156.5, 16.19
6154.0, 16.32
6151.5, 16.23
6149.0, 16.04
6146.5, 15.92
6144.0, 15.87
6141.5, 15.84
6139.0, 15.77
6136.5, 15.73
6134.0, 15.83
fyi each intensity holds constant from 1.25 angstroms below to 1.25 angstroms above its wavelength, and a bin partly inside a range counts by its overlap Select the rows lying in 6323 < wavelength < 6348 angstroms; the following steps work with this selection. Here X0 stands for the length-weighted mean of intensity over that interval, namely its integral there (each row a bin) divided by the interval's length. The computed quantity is 15.4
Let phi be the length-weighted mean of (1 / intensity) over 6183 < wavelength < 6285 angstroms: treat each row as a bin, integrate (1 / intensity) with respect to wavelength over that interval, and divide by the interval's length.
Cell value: 0.0636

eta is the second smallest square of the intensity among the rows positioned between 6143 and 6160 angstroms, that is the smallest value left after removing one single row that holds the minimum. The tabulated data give 252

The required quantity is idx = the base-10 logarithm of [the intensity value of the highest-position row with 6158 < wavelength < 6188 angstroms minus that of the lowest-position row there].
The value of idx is -0.9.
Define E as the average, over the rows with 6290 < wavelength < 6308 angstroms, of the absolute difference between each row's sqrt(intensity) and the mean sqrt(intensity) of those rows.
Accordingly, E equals 0.026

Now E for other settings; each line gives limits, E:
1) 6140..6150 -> 0.008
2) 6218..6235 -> 0.026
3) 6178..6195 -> 0.003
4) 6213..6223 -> 0.031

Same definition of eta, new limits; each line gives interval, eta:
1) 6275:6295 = 247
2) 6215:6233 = 229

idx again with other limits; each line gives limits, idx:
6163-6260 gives -0.2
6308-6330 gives -1.2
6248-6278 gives -1.2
